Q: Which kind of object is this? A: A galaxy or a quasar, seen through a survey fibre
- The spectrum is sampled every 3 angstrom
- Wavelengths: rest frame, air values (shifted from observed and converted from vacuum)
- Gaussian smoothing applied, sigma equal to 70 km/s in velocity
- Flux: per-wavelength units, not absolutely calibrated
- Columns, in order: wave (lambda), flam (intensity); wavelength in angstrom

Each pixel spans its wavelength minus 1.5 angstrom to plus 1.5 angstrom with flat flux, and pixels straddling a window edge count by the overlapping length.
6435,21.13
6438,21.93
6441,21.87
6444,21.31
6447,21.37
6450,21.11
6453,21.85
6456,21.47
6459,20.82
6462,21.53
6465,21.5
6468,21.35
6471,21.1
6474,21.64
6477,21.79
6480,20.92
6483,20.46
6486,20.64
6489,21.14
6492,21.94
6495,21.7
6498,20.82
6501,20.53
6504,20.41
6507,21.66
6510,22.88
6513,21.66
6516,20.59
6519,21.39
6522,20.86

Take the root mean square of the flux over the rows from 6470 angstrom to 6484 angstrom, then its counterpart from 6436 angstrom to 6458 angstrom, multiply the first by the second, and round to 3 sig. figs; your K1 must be 457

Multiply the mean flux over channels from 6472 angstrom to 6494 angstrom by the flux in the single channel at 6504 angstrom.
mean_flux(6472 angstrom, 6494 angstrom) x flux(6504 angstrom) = 433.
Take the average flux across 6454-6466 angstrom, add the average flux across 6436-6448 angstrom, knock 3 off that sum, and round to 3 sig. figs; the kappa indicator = 40.0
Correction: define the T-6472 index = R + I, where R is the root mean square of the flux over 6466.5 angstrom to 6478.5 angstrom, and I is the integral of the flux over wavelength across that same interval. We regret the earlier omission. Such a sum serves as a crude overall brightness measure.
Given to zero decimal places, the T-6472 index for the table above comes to 279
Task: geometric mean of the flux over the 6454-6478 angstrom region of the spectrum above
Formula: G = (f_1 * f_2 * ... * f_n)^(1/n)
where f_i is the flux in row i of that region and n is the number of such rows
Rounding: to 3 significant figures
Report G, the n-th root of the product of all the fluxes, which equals 21.4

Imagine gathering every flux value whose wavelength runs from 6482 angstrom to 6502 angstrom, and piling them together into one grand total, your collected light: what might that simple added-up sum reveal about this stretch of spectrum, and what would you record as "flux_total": 147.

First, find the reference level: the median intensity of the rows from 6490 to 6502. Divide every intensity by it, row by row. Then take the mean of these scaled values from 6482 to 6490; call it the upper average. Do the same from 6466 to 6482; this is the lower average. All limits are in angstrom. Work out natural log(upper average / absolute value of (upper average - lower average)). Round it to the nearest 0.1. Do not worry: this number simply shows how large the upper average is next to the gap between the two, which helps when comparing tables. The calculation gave 3.5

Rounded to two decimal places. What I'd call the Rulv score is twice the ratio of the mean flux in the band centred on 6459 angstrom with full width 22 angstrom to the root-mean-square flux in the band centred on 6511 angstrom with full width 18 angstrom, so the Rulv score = 1.99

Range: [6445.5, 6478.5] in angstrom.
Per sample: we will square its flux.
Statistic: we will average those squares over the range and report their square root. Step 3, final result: 21.4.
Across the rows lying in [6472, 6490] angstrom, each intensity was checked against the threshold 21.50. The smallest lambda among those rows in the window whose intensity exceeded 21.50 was 6474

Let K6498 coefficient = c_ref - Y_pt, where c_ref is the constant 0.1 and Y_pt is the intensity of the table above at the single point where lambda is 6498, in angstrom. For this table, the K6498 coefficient -20.7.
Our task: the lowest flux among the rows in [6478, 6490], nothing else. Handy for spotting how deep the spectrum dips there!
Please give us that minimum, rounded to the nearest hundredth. 20.46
